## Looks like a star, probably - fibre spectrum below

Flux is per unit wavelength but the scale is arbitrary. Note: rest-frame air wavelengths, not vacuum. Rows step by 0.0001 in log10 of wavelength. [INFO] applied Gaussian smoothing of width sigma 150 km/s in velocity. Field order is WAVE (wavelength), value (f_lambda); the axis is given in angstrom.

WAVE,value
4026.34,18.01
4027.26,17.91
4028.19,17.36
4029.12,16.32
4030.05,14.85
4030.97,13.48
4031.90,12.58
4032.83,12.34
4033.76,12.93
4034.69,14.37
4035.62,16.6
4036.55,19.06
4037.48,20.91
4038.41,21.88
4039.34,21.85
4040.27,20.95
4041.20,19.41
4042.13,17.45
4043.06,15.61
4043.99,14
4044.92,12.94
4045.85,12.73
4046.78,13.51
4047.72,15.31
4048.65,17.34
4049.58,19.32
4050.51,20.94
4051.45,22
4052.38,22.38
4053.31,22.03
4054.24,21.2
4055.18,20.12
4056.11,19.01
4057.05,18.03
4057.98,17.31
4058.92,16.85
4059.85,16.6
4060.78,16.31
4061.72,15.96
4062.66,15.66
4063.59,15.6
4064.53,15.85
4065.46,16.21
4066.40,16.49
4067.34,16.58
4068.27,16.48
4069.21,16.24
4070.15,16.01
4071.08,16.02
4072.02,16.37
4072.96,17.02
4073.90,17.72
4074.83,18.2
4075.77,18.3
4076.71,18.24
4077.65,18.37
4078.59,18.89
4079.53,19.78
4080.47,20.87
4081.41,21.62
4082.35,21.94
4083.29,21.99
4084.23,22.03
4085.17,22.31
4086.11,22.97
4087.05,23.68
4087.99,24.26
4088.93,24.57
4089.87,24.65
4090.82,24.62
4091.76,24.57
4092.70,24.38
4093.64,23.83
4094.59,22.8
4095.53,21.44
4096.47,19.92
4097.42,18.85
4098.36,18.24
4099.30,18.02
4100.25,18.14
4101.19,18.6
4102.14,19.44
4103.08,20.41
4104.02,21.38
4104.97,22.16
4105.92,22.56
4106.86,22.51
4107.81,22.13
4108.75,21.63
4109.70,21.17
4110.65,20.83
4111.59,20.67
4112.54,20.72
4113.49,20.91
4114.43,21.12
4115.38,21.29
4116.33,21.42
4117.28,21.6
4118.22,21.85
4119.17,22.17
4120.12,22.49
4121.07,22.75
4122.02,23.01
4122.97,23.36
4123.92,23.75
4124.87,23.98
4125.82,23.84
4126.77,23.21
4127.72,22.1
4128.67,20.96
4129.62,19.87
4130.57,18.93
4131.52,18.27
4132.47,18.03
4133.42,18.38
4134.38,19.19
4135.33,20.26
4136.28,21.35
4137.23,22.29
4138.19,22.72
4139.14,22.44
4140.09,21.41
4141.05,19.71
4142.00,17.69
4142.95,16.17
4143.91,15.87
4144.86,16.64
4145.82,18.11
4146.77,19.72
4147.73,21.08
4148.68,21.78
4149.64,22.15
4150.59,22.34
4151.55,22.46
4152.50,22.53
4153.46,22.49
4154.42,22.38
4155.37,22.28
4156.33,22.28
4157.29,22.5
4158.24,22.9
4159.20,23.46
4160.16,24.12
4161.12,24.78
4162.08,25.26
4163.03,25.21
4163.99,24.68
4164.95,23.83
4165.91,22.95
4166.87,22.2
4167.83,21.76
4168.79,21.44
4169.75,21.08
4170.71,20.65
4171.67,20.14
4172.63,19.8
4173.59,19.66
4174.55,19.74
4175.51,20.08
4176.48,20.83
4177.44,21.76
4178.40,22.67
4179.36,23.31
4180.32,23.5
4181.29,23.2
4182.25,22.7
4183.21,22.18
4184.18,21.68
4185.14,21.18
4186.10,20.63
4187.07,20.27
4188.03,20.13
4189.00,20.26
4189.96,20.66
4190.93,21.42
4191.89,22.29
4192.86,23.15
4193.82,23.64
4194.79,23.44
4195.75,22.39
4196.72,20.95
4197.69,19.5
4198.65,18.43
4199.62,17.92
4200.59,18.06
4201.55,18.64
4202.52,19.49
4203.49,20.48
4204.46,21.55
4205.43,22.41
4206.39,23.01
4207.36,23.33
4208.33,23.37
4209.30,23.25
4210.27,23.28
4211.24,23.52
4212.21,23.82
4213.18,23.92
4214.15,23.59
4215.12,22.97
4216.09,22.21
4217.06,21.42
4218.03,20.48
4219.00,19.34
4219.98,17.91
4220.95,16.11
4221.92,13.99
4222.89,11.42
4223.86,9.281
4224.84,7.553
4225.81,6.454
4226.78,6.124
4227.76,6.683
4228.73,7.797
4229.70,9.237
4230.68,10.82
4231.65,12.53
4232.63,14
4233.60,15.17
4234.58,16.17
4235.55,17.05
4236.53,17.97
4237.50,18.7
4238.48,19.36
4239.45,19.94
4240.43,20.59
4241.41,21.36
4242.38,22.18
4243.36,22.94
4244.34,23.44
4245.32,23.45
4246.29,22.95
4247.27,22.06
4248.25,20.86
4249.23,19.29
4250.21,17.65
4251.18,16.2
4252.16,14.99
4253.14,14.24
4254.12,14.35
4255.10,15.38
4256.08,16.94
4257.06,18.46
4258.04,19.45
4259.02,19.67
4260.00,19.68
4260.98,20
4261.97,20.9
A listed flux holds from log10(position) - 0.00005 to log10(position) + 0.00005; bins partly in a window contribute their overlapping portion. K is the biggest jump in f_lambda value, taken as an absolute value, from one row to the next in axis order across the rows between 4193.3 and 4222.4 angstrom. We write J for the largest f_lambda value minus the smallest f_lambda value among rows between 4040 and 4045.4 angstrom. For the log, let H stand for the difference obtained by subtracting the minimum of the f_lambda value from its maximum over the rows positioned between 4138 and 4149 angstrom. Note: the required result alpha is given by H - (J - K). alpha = 1.0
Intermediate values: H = 6.85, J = 8.0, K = 2.12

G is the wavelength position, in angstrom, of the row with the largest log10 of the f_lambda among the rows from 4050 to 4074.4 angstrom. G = 4052.38 angstrom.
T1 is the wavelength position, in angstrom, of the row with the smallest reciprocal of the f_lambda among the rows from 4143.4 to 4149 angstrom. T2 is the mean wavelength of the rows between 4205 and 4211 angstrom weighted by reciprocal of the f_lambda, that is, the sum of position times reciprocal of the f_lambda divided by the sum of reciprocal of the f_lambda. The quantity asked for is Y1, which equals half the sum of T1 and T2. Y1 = 4178.3 angstrom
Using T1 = 4148.68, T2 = 4207.8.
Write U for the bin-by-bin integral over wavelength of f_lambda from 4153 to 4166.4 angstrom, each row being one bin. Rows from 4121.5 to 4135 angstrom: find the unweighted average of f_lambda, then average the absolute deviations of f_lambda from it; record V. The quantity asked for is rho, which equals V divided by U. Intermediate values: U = 315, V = 2.1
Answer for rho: 0.0067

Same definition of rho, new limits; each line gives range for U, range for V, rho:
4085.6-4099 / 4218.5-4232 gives 0.0116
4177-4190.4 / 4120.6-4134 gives 0.0070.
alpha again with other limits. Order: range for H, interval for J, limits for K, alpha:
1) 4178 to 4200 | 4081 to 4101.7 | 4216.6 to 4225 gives 1.7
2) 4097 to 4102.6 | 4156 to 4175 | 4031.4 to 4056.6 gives -1.7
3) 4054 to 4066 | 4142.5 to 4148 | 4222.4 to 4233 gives 2.5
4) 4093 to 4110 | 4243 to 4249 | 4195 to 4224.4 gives 5.8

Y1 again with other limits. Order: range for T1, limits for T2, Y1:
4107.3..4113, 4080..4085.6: 4095.3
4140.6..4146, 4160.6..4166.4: 4152.3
